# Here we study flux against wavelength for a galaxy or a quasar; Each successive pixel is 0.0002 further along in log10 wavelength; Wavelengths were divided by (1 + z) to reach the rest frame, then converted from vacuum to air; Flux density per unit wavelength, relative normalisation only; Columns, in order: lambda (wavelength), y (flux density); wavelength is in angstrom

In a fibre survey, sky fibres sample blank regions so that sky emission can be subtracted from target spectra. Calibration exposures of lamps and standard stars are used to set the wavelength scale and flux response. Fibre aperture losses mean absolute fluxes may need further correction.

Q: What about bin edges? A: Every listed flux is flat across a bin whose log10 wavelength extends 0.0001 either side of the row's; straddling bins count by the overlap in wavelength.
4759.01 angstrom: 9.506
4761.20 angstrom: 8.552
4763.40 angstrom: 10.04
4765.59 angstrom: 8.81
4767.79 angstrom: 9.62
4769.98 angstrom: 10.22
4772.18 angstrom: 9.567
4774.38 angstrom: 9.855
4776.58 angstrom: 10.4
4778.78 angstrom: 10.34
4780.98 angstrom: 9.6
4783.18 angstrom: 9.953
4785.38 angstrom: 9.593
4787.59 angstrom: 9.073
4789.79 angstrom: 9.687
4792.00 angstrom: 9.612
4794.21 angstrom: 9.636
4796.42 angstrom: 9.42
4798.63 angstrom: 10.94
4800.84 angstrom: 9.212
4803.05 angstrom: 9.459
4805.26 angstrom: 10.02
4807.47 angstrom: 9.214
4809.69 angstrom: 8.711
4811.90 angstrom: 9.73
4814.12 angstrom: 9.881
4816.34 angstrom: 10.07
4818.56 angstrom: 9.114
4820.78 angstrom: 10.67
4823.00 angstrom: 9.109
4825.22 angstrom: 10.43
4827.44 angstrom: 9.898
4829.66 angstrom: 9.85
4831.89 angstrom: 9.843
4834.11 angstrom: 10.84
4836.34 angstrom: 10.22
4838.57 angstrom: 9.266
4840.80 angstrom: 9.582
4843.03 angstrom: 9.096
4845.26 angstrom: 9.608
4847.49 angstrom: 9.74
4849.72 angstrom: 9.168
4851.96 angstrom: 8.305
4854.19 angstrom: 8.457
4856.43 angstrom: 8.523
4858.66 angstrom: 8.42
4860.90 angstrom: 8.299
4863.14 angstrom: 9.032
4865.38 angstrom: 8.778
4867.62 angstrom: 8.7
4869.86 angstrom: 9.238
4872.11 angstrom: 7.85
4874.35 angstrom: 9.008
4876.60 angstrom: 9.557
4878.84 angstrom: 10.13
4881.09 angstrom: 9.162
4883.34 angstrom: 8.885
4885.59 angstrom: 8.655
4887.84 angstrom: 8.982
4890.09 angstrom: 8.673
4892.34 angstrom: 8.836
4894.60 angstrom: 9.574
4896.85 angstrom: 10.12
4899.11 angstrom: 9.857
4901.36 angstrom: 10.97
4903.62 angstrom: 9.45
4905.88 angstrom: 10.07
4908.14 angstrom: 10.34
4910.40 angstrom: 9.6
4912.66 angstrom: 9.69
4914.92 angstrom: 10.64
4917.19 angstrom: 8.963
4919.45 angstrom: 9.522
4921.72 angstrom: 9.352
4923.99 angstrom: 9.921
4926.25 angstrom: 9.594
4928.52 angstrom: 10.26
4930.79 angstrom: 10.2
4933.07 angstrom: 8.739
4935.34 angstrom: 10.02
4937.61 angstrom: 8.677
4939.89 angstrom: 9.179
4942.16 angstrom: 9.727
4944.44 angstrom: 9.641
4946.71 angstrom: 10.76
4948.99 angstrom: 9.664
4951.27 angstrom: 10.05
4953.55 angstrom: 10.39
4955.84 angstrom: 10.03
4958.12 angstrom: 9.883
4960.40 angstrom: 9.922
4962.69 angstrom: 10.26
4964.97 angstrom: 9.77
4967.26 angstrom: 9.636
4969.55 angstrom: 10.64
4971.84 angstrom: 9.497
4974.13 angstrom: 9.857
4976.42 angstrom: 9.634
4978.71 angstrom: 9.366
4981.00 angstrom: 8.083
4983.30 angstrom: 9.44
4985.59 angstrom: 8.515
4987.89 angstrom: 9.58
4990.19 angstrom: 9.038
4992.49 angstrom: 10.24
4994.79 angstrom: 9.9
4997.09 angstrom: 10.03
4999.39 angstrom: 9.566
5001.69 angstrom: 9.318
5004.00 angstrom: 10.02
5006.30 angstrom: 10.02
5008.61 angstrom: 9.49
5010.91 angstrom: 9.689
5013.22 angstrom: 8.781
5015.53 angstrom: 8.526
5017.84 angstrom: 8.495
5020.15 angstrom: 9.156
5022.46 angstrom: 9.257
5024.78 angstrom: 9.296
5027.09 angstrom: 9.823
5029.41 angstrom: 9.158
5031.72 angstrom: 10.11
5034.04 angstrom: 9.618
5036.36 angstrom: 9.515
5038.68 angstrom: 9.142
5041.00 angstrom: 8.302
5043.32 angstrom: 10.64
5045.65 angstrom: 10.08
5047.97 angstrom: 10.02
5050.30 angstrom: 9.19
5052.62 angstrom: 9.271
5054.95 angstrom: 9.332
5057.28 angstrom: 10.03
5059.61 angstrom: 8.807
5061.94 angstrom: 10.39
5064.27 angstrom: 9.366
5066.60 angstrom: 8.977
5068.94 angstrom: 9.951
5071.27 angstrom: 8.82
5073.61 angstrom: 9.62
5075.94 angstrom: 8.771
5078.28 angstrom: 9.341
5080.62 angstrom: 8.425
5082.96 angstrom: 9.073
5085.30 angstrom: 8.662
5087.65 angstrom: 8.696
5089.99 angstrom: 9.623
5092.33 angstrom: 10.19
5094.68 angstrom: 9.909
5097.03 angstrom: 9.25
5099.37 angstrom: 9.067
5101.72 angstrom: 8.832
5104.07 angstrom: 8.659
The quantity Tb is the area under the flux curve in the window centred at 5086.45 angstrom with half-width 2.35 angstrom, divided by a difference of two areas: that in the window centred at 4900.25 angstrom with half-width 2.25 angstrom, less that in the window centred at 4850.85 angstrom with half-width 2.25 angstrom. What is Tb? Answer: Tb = 5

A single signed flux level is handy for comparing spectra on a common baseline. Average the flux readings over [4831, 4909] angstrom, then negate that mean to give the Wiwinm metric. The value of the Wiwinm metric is -9.29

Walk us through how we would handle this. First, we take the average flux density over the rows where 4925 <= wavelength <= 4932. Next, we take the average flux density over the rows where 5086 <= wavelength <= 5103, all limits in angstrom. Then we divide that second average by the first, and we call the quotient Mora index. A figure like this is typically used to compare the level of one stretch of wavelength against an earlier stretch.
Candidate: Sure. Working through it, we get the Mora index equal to 0.93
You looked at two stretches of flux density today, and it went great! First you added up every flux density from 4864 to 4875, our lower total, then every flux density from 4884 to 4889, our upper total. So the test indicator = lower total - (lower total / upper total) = 41.1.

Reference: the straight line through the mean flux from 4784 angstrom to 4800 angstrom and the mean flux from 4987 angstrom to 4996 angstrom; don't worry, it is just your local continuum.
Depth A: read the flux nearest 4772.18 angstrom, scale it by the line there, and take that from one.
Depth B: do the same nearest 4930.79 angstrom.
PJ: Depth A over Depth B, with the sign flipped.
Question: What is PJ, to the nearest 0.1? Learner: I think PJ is 0.3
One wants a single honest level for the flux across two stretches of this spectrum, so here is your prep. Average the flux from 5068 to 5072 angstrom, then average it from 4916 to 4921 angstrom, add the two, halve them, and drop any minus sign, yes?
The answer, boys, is 9.3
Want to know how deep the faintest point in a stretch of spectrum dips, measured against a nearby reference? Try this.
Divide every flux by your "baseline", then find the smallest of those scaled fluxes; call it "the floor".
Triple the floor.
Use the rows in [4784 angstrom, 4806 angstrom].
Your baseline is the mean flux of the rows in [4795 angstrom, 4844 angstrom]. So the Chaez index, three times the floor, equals 2.79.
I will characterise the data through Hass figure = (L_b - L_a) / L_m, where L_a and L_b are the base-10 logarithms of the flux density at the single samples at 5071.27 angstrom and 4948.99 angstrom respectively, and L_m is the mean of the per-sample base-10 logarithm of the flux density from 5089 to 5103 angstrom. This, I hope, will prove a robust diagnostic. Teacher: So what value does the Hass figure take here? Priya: 0.041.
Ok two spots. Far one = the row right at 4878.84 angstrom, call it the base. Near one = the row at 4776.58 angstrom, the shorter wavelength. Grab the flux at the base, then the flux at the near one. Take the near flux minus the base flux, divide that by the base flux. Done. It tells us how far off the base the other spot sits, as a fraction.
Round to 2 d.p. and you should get 0.03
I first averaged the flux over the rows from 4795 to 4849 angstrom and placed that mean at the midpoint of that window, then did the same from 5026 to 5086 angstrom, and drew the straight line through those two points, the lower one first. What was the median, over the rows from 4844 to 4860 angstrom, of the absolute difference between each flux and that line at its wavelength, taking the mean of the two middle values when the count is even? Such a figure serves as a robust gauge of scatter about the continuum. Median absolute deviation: 1.17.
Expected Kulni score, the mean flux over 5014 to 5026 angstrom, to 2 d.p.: 8.95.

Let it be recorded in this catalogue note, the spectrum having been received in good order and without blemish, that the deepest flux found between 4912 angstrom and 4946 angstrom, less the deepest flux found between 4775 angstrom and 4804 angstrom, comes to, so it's -0.40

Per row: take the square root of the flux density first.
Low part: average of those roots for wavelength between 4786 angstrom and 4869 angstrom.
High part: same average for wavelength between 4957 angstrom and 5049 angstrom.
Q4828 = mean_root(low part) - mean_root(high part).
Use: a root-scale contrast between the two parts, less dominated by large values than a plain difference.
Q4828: -0.014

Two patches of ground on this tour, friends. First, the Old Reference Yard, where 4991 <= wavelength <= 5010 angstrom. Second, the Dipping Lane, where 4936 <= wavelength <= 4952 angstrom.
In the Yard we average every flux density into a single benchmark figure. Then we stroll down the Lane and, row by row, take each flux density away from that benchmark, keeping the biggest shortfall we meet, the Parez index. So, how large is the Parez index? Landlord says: 1.1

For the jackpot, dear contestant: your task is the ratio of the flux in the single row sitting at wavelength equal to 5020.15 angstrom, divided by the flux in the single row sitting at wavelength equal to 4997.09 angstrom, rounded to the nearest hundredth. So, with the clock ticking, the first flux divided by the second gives 0.91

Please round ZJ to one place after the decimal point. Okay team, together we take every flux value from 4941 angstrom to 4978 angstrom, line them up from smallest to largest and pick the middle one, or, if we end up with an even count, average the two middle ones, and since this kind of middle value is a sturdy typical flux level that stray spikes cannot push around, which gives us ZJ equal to 9.9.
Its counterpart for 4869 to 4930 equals 9.6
